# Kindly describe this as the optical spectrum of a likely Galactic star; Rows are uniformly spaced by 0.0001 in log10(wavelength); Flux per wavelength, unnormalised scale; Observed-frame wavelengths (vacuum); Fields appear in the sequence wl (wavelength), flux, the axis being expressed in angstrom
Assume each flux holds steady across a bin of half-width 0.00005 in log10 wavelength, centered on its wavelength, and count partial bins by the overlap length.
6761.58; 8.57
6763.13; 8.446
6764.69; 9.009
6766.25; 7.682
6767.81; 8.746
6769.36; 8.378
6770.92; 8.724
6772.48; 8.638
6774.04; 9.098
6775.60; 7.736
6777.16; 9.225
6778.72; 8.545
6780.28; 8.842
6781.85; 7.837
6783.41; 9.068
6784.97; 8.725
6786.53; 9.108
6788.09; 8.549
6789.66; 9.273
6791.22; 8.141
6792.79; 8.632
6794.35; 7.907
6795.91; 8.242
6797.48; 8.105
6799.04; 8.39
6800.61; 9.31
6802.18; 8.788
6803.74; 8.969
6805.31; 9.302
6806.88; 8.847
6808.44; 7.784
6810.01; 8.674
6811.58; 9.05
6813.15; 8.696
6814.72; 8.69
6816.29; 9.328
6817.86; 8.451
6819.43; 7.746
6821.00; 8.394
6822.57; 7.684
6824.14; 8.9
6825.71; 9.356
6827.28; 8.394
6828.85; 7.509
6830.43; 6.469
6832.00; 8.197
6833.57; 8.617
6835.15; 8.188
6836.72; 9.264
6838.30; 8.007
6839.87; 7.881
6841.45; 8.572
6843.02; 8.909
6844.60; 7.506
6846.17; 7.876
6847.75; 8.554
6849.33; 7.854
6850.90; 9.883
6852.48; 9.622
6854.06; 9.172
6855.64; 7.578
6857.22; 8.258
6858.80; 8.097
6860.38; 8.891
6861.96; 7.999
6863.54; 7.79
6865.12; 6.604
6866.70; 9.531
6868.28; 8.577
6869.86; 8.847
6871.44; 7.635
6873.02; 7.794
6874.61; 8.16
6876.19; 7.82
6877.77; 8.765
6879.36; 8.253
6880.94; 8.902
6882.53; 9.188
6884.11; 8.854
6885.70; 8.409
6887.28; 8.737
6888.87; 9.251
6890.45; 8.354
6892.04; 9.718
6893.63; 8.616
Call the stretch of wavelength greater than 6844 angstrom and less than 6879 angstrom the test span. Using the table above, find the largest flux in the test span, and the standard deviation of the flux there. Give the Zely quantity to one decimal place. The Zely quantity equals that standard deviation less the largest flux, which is -9.1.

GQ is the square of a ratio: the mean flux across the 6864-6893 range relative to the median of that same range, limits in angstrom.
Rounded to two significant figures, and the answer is 0.97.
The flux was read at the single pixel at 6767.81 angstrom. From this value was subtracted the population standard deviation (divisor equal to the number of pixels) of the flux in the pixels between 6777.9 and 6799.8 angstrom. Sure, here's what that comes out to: 8.3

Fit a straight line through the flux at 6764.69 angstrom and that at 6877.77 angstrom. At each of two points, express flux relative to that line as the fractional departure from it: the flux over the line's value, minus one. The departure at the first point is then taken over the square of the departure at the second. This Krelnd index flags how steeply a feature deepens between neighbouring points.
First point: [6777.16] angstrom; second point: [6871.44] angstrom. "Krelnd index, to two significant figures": 1.6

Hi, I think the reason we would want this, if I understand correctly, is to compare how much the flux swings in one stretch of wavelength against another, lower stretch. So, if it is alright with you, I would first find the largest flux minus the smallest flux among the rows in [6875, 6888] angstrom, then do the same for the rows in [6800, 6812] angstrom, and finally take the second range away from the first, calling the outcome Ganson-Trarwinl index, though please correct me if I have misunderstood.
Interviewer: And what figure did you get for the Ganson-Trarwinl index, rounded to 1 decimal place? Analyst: -0.2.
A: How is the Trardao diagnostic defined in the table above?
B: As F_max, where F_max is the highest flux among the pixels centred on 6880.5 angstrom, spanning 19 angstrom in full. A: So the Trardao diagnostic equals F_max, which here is 9.251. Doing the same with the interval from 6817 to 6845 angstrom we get 9.356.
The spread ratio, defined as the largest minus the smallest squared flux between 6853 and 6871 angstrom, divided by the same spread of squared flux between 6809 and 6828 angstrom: 1.66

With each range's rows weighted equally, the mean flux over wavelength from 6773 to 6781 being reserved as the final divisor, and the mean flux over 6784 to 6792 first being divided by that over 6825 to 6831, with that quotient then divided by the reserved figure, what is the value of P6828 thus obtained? 0.127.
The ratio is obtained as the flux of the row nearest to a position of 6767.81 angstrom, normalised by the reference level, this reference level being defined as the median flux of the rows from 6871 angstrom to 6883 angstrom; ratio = 1.07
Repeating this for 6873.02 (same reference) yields 0.95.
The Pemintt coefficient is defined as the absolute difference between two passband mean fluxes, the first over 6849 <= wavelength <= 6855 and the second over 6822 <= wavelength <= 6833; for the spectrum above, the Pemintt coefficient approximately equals 1.1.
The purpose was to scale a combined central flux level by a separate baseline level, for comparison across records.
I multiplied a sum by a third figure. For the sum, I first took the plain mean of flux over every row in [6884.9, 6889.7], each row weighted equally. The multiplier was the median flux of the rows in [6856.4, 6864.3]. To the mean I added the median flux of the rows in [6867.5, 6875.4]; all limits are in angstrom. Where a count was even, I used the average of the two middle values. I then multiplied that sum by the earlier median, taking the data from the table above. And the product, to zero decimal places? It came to 137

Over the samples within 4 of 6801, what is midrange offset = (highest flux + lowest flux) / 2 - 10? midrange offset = -1.3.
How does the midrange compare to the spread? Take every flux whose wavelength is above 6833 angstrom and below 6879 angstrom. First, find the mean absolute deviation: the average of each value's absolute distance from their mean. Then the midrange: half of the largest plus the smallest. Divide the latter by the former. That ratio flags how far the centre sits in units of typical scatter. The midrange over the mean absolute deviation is 14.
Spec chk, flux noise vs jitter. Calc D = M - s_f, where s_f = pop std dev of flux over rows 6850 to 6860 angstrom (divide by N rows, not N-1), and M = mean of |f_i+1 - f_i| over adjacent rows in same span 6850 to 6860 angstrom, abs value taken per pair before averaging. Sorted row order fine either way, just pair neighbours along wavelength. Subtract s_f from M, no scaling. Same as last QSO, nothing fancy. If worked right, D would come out -0.21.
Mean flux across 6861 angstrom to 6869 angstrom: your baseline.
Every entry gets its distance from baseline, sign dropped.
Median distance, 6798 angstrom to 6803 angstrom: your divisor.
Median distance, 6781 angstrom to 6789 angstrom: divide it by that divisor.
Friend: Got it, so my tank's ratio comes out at 0.91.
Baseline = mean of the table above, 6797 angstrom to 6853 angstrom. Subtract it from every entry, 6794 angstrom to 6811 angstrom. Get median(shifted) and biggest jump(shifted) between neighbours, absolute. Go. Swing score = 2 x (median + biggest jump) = 2.5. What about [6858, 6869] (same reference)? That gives 5.1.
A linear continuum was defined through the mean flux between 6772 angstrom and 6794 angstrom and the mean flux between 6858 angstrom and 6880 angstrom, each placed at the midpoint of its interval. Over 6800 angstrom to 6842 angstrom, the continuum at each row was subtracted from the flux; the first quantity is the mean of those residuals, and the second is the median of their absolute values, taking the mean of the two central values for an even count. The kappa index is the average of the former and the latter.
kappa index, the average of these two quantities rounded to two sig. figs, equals 0.22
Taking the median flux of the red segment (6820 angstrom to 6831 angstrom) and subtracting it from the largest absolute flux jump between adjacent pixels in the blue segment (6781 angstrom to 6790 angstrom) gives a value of -7.2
